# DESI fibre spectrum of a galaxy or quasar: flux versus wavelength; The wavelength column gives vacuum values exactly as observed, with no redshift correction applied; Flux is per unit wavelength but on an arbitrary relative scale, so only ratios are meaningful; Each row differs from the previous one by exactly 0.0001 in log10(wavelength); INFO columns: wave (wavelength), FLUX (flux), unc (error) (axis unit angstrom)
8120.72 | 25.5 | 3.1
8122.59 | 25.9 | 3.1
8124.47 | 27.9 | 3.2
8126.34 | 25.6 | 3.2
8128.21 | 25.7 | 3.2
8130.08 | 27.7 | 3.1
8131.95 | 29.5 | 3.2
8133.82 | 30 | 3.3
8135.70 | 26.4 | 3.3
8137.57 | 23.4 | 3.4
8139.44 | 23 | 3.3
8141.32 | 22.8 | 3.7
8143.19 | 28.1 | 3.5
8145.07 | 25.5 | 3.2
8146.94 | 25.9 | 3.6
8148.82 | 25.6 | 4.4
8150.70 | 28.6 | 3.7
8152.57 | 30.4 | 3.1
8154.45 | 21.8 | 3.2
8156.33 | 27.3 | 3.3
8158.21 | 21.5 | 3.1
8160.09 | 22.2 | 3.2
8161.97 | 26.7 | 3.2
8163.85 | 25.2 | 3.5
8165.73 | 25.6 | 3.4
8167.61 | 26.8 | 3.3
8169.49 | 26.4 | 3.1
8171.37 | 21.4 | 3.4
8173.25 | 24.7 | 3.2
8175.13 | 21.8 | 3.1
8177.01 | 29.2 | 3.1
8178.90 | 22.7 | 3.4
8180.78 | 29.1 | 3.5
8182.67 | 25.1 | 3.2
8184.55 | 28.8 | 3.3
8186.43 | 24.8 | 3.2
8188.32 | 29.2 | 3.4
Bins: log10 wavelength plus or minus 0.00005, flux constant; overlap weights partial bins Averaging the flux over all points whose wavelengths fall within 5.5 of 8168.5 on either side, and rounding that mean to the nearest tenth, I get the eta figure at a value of 25.0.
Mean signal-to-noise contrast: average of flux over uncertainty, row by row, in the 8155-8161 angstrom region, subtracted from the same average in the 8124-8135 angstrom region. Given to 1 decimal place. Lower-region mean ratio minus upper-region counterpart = 1.3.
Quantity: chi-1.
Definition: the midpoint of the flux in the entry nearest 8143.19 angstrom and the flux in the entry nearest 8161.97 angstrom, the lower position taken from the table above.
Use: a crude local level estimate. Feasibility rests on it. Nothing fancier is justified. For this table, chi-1 27.4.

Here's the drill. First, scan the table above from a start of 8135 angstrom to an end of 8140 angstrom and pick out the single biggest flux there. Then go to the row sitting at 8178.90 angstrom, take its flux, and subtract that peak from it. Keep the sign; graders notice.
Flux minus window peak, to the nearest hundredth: -3.70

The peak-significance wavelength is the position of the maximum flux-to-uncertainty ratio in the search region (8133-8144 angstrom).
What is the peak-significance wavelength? 8133.82 angstrom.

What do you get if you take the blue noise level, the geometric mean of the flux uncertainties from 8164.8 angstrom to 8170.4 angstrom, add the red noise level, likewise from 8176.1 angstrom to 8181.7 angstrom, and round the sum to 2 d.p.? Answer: 6.59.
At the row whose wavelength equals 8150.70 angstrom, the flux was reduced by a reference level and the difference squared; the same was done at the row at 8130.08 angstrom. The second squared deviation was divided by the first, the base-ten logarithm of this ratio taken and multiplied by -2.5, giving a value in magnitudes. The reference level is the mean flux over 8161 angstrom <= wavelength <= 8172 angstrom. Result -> 0.7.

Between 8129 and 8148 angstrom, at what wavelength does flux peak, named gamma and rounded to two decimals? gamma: 8133.82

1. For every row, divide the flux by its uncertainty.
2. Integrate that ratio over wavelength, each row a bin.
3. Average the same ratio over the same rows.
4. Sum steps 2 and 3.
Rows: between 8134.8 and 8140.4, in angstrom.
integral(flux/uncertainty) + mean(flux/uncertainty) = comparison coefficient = 48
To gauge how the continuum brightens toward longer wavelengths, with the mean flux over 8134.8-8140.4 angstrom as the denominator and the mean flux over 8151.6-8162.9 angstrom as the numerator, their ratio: 1.03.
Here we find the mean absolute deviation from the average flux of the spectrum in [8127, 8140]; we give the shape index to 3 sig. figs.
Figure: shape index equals 2.18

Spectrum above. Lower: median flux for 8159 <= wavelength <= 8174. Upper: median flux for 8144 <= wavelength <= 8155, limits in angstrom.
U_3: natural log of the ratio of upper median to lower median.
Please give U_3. 0.01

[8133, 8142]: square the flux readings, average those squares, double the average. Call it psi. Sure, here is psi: 1277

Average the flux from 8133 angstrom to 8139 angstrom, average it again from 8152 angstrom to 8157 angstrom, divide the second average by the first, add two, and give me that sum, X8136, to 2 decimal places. 3.00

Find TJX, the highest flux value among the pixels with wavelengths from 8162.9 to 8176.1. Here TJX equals 26.8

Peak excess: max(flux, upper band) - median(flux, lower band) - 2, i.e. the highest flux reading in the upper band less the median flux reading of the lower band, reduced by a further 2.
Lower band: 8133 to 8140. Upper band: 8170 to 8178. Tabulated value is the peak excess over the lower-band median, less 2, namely 2.3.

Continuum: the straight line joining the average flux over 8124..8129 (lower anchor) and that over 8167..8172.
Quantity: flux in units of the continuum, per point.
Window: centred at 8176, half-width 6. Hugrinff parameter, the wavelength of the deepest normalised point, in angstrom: 8171.37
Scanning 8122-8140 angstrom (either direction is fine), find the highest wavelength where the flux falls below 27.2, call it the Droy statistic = 8139.44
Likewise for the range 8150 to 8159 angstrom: 8158.21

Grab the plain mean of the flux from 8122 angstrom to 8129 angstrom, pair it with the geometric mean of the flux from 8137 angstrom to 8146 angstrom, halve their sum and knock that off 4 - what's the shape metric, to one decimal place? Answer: -21.4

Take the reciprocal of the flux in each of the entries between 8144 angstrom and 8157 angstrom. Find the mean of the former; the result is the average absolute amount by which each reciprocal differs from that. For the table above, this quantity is 0.0029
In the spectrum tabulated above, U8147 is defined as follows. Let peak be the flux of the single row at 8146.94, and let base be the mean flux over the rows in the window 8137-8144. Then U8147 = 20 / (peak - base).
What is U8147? 13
